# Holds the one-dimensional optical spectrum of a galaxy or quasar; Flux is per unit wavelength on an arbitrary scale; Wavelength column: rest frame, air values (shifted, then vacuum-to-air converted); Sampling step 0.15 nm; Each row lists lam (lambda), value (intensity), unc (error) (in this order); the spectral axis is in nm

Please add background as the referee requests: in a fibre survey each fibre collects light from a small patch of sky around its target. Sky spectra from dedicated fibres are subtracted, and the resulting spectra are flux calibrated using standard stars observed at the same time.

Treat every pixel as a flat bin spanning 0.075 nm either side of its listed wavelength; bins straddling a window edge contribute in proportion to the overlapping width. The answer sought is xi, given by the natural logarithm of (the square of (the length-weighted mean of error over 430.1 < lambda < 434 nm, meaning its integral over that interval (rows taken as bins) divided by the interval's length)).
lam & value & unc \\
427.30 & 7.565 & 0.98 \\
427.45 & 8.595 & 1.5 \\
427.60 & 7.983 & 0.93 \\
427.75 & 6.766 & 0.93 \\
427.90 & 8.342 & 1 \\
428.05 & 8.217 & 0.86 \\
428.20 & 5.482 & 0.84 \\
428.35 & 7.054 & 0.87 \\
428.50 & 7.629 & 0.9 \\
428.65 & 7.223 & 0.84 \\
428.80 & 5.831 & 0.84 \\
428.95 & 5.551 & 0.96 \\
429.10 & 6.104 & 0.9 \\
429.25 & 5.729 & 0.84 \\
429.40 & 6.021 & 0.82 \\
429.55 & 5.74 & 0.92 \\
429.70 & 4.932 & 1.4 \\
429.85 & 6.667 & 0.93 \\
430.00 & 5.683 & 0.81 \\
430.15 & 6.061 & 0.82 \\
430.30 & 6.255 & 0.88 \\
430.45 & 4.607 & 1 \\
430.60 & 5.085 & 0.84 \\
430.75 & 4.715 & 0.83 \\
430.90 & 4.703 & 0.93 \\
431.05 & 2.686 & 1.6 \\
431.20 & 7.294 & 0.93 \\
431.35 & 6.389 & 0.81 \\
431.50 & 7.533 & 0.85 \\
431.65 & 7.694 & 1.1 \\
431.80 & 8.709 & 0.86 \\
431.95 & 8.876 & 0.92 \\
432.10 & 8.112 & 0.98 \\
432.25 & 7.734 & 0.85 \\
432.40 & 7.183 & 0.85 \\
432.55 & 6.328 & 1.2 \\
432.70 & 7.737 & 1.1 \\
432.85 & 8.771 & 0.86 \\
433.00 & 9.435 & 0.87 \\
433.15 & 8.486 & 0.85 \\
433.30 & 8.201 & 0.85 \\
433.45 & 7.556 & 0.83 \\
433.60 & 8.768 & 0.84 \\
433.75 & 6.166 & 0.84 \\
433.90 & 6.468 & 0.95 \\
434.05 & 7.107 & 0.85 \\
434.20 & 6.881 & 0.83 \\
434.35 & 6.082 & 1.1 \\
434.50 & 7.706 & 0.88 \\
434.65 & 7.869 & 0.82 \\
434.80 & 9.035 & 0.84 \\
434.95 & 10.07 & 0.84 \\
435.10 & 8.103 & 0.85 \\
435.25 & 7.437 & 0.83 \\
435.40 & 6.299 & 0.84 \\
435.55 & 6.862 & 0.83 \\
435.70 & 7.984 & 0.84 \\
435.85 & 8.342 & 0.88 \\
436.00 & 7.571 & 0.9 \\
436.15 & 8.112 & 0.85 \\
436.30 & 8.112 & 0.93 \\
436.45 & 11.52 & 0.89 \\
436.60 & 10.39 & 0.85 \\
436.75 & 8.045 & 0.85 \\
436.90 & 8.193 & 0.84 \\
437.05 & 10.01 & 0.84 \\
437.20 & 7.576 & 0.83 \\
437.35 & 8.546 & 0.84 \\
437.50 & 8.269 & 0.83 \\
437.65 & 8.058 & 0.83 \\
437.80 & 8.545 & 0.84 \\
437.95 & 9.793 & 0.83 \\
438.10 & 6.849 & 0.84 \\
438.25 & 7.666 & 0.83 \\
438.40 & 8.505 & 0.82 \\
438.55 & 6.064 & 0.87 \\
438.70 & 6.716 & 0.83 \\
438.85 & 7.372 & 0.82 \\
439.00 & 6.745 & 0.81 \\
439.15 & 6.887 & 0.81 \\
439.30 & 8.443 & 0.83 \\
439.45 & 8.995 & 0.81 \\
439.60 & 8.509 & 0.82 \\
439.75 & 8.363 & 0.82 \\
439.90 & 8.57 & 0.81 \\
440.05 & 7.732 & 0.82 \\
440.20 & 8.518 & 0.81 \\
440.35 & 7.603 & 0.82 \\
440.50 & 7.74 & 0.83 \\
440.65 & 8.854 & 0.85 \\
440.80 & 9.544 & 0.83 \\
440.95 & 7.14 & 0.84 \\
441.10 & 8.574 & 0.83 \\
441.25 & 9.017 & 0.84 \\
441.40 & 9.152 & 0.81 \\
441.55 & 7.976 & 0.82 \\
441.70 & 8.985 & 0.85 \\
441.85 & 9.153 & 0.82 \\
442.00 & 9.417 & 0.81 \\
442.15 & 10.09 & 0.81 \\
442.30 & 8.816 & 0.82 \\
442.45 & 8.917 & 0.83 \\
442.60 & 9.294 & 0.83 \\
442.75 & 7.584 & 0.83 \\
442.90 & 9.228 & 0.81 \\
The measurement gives -0.14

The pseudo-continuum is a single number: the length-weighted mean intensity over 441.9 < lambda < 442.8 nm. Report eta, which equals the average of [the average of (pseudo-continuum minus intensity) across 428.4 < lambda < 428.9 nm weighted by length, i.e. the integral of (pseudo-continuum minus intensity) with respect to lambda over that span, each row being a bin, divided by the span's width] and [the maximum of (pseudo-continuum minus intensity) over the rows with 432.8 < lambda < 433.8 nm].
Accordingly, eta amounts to 2.6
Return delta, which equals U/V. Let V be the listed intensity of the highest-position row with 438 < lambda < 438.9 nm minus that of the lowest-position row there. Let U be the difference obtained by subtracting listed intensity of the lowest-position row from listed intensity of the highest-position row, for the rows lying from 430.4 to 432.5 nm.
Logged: 4.9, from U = 2.6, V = 0.5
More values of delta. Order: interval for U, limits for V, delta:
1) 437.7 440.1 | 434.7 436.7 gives -0.6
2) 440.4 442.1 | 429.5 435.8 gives 0.7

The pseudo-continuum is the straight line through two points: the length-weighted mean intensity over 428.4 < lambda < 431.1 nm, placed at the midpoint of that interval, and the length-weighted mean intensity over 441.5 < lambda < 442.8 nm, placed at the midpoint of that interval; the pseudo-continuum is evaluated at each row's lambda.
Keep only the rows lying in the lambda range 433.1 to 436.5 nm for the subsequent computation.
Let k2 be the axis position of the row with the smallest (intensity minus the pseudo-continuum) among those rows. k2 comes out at 435.40 nm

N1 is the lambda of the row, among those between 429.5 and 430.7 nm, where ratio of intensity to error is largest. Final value 430.15 nm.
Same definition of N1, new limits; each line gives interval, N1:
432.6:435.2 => 434.95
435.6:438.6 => 436.45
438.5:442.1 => 442.00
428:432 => 431.80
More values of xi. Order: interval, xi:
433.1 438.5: -0.31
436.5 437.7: -0.35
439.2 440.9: -0.39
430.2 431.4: -0.05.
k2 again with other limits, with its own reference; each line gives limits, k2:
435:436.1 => 435.40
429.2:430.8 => 430.45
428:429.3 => 428.95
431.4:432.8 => 432.55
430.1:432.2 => 431.05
